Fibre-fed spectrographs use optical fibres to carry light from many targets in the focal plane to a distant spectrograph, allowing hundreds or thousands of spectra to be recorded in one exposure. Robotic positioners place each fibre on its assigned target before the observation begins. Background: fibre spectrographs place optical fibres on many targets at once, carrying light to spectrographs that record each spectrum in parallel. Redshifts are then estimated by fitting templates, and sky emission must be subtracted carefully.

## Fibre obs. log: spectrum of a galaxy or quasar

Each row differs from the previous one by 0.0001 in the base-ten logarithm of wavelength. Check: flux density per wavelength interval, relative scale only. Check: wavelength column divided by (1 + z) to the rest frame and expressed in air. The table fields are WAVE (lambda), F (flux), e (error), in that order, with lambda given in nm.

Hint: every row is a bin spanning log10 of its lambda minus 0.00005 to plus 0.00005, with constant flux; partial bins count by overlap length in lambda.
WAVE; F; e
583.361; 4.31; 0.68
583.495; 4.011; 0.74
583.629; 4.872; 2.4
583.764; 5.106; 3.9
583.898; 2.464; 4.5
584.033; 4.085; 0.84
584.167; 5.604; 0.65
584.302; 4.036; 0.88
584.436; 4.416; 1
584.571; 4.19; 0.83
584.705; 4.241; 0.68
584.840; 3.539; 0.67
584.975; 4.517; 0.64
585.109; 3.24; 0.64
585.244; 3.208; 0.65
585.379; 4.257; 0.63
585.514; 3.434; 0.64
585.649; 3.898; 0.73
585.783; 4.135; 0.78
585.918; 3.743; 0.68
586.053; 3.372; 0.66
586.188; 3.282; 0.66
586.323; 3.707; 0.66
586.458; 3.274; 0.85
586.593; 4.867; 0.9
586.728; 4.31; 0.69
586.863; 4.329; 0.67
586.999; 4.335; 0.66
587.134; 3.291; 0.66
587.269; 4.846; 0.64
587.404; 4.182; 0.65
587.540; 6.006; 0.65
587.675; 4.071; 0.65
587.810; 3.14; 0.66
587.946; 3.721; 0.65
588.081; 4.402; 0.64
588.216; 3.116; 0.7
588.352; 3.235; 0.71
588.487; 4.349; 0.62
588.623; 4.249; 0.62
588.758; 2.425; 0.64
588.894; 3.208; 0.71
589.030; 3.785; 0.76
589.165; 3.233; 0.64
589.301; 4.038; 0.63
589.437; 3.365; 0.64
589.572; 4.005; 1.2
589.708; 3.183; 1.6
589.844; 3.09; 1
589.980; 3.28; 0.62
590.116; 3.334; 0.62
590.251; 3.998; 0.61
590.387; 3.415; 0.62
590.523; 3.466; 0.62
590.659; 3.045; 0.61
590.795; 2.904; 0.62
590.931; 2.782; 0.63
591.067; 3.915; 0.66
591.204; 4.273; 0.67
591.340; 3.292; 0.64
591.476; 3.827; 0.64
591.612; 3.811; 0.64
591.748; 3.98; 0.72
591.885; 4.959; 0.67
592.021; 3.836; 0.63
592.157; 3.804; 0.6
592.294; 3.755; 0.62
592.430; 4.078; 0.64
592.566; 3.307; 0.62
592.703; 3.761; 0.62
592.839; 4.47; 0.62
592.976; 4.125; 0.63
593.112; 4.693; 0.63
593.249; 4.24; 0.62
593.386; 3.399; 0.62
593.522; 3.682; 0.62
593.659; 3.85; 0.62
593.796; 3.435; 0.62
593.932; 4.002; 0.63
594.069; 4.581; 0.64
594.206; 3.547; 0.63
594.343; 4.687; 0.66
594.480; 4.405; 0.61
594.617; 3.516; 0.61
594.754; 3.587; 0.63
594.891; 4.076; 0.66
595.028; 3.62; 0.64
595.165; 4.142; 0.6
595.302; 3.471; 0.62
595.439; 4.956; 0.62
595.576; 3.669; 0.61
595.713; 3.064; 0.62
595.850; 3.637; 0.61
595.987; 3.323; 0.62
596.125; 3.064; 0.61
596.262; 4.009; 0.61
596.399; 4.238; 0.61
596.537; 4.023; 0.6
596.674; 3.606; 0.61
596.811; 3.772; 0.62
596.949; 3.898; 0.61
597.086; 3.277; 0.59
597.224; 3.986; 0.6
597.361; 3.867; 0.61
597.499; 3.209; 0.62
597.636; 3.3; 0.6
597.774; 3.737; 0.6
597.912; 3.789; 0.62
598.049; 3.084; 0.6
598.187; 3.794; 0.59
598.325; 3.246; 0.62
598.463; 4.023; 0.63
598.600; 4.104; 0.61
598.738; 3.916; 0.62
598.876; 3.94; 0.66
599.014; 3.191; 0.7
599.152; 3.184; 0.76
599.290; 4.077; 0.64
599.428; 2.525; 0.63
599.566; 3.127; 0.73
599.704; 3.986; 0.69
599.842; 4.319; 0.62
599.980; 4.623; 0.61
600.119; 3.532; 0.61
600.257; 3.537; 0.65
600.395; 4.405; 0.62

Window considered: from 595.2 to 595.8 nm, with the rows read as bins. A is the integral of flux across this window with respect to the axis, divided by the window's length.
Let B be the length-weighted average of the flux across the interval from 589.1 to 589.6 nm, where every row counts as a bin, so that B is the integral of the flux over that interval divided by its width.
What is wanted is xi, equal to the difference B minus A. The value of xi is -0.2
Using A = 3.81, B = 3.64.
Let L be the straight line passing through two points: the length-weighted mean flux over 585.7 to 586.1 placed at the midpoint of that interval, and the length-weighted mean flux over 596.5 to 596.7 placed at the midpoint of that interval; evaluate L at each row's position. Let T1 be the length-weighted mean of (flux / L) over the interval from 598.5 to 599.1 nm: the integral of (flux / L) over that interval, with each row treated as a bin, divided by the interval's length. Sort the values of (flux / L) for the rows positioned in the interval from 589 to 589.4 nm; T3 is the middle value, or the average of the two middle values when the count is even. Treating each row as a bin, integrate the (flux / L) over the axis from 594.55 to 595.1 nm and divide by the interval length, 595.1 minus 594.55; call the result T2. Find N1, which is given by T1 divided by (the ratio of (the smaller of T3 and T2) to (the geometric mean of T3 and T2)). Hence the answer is 1.00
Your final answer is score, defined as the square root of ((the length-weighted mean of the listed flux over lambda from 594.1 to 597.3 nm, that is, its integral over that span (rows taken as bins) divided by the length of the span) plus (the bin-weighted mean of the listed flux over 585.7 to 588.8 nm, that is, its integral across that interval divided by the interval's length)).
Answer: 2.79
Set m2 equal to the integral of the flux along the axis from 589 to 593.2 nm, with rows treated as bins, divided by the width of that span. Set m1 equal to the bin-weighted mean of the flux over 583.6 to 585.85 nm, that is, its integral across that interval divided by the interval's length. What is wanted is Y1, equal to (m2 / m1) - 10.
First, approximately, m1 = 4.06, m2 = 3.71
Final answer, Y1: -9.09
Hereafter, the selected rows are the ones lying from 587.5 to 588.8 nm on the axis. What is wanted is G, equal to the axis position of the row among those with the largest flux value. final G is 587.540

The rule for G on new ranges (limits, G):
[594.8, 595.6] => 595.439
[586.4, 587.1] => 586.593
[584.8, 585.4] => 584.975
